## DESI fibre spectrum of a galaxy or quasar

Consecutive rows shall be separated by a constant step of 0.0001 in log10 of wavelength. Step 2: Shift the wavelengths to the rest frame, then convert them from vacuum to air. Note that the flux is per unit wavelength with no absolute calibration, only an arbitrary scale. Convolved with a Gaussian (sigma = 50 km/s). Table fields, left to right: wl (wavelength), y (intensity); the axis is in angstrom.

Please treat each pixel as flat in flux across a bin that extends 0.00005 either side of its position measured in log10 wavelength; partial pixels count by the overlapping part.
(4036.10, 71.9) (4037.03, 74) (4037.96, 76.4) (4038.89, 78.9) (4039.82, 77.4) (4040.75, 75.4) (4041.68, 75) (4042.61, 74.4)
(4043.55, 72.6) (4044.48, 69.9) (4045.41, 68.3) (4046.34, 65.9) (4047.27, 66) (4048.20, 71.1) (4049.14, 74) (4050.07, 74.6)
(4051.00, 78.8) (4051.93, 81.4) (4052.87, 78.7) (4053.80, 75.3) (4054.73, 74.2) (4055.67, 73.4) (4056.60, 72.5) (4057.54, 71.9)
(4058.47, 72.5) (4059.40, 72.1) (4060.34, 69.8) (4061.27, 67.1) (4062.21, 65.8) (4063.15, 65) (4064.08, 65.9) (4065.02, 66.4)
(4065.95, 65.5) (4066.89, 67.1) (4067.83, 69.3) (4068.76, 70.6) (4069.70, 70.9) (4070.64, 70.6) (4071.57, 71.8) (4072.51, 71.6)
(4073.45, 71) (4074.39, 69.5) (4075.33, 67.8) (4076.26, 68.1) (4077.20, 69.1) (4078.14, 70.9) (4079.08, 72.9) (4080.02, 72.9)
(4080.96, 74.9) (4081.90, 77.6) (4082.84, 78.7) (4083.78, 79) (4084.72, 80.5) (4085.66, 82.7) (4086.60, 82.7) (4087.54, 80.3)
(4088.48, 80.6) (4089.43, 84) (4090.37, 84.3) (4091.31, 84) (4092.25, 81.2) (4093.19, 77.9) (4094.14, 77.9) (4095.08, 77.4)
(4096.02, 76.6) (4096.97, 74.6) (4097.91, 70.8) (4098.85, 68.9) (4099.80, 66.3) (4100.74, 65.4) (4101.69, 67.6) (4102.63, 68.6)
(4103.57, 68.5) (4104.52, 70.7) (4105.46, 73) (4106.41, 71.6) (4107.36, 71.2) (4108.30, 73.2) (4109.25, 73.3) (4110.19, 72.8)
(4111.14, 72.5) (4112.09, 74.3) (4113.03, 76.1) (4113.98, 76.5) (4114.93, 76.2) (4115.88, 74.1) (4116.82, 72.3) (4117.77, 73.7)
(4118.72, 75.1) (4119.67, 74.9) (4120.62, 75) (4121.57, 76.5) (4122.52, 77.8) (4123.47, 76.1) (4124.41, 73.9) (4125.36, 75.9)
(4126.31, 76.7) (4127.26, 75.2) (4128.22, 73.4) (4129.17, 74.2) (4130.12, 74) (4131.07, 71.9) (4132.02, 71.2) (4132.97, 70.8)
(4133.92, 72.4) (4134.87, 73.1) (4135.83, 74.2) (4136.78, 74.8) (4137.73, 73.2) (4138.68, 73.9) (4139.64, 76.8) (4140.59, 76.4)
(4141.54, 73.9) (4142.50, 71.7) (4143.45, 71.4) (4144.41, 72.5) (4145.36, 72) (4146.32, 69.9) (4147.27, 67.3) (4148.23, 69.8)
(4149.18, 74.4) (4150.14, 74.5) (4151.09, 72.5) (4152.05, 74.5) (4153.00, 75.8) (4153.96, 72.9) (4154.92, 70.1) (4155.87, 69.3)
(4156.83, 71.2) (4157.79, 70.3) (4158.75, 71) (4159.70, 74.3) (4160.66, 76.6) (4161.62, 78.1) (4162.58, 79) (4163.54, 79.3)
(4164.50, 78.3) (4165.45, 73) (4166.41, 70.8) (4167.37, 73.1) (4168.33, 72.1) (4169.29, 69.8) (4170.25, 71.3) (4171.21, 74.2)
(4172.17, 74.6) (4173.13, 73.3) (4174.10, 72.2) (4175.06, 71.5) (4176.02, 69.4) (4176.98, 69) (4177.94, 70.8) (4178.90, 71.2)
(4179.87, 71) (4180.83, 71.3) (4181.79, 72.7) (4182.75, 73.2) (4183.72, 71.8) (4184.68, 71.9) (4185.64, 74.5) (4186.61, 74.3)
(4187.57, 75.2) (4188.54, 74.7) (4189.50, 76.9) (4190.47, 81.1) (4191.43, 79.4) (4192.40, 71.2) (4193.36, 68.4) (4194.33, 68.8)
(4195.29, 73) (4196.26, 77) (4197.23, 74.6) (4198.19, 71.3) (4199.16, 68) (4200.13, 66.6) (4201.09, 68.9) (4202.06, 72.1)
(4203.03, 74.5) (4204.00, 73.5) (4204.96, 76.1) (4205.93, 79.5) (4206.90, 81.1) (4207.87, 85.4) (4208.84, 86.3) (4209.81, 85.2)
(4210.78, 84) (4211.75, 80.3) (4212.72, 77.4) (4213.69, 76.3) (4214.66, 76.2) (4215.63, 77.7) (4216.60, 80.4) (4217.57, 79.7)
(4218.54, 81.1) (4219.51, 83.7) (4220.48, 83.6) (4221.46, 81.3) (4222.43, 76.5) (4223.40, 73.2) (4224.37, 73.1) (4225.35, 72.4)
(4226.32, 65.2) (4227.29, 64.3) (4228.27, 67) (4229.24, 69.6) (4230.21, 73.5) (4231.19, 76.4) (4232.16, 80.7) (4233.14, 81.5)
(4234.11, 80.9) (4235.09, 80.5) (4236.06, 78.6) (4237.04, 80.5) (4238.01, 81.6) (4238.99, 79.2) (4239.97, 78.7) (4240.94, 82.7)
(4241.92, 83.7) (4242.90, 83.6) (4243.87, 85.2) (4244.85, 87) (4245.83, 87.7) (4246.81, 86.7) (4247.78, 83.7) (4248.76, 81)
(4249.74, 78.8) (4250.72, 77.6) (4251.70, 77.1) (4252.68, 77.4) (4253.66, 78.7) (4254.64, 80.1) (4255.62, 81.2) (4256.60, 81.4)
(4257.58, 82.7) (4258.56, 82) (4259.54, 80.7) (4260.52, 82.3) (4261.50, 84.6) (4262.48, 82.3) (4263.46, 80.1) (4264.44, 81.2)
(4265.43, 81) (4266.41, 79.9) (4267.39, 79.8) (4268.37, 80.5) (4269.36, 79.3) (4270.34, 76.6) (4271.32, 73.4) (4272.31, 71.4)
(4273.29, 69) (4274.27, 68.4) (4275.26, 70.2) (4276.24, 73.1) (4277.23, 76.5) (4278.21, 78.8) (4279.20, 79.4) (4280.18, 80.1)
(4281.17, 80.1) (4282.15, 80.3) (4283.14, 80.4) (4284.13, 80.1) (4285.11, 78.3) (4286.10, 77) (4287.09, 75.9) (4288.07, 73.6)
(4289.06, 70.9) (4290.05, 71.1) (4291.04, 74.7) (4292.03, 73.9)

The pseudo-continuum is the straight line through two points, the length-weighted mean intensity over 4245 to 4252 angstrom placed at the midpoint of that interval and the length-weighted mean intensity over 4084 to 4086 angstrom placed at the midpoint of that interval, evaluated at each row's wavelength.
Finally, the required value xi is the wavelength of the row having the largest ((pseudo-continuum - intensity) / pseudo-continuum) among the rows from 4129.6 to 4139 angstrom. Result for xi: 4132.97 angstrom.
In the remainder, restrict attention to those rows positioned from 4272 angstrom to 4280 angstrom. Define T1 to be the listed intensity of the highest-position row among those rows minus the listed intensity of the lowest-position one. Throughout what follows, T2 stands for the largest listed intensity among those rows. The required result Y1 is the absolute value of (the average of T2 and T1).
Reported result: 43.7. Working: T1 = 8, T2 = 79.4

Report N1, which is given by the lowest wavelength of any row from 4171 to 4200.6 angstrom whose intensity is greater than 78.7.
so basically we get 4190.47 angstrom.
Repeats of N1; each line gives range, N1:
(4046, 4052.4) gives 4051.00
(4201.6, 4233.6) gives 4205.93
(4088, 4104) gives 4088.48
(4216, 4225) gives 4216.60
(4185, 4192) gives 4190.47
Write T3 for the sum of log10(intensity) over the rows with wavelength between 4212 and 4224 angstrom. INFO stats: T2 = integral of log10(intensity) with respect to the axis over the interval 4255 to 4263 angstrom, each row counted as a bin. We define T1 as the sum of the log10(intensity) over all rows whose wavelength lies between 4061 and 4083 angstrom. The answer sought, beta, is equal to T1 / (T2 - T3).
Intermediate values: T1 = 44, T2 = 15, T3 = 23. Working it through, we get -6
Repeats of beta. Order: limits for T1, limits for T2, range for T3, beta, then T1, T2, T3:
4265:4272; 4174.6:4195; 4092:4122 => -1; 13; 38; 60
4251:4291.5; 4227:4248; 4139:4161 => -27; 78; 40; 43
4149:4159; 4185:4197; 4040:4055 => -3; 20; 22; 30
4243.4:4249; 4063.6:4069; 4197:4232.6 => 0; 12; 10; 70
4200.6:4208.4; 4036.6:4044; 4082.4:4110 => 0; 15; 14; 54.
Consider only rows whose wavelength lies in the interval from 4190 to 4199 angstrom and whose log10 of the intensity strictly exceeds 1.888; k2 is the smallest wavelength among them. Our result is 4190.47 angstrom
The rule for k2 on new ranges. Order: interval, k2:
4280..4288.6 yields 4280.18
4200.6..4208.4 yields 4205.93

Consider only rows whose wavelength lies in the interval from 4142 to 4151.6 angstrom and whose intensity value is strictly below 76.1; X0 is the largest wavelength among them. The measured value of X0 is 4151.09 angstrom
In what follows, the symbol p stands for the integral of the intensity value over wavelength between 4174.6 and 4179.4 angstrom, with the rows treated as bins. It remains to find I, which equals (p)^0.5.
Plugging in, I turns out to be 18.4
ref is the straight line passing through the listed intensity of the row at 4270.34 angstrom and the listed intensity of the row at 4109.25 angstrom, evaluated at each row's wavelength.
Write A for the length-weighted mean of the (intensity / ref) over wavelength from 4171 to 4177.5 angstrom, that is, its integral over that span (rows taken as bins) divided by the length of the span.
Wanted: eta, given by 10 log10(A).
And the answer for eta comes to -0.16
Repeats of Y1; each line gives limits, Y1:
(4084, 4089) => 41.4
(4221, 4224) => 36.6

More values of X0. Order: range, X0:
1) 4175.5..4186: 4185.64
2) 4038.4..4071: 4070.64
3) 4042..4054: 4053.80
